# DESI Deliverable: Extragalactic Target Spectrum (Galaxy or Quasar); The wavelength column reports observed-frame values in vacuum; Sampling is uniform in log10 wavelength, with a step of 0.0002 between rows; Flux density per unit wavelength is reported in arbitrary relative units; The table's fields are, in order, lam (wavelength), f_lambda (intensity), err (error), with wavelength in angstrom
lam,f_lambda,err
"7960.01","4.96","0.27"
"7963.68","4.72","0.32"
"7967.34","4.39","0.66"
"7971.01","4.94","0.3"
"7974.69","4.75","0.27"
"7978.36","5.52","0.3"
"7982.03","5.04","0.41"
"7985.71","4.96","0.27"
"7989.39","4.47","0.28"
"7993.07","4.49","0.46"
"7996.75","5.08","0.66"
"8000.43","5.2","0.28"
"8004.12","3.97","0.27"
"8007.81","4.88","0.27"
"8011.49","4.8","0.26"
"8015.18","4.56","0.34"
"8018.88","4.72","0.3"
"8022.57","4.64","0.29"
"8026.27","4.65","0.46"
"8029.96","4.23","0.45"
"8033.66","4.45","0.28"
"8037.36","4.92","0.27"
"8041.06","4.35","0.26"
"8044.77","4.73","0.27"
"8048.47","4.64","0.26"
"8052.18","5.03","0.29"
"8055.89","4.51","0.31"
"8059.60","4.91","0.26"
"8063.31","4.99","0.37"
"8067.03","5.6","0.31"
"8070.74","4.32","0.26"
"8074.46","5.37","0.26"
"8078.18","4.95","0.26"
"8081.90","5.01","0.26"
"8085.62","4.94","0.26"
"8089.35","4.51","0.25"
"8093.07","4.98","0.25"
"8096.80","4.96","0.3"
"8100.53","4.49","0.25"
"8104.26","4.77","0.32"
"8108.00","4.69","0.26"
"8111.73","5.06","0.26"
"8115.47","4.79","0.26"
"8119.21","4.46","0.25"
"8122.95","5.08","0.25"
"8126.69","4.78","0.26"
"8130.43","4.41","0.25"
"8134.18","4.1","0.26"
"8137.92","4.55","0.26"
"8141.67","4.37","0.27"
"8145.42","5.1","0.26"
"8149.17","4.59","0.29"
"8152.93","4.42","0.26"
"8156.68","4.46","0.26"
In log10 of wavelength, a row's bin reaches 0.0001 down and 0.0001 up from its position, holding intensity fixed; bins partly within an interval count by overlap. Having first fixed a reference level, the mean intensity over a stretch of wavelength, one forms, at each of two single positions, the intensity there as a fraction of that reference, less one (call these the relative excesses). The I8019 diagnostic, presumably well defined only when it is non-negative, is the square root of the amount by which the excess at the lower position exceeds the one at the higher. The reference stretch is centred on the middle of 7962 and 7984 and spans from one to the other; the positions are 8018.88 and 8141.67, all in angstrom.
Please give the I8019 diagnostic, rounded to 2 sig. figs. 0.27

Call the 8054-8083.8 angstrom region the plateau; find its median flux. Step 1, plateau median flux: 5.0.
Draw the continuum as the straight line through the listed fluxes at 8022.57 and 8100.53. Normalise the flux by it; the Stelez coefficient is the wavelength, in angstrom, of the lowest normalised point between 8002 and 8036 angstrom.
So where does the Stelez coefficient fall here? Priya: 8004.12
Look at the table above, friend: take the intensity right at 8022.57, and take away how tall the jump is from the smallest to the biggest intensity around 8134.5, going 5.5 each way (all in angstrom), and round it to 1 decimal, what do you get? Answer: 4.2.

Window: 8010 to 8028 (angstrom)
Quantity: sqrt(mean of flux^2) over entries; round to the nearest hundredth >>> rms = 4.67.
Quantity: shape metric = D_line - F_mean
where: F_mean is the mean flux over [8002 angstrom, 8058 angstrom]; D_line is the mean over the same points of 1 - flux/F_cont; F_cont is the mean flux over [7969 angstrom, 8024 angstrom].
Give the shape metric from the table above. -4.6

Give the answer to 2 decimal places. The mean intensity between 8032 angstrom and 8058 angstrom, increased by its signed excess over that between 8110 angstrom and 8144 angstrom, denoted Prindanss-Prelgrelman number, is 4.70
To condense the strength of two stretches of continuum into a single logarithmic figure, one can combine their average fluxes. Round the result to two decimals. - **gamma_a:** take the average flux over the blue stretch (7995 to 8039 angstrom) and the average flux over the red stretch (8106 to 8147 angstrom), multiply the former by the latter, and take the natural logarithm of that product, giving 3.08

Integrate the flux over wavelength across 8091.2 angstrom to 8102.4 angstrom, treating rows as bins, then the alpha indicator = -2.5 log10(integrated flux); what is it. -4.33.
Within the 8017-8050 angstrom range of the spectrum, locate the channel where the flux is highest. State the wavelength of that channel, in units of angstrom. 8037.36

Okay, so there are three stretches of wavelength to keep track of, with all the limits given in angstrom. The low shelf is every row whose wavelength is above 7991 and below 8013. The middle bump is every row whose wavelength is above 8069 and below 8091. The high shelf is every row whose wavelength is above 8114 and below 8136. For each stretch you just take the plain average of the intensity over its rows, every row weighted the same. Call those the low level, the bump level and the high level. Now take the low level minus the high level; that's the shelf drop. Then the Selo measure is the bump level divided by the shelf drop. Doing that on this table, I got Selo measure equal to 36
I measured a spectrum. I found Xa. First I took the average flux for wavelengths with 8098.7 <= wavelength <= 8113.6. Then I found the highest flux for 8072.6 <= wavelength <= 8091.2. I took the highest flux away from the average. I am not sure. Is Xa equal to -0.62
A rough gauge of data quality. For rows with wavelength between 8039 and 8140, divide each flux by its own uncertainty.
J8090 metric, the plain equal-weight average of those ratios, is 17.8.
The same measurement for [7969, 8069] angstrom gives 15.5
